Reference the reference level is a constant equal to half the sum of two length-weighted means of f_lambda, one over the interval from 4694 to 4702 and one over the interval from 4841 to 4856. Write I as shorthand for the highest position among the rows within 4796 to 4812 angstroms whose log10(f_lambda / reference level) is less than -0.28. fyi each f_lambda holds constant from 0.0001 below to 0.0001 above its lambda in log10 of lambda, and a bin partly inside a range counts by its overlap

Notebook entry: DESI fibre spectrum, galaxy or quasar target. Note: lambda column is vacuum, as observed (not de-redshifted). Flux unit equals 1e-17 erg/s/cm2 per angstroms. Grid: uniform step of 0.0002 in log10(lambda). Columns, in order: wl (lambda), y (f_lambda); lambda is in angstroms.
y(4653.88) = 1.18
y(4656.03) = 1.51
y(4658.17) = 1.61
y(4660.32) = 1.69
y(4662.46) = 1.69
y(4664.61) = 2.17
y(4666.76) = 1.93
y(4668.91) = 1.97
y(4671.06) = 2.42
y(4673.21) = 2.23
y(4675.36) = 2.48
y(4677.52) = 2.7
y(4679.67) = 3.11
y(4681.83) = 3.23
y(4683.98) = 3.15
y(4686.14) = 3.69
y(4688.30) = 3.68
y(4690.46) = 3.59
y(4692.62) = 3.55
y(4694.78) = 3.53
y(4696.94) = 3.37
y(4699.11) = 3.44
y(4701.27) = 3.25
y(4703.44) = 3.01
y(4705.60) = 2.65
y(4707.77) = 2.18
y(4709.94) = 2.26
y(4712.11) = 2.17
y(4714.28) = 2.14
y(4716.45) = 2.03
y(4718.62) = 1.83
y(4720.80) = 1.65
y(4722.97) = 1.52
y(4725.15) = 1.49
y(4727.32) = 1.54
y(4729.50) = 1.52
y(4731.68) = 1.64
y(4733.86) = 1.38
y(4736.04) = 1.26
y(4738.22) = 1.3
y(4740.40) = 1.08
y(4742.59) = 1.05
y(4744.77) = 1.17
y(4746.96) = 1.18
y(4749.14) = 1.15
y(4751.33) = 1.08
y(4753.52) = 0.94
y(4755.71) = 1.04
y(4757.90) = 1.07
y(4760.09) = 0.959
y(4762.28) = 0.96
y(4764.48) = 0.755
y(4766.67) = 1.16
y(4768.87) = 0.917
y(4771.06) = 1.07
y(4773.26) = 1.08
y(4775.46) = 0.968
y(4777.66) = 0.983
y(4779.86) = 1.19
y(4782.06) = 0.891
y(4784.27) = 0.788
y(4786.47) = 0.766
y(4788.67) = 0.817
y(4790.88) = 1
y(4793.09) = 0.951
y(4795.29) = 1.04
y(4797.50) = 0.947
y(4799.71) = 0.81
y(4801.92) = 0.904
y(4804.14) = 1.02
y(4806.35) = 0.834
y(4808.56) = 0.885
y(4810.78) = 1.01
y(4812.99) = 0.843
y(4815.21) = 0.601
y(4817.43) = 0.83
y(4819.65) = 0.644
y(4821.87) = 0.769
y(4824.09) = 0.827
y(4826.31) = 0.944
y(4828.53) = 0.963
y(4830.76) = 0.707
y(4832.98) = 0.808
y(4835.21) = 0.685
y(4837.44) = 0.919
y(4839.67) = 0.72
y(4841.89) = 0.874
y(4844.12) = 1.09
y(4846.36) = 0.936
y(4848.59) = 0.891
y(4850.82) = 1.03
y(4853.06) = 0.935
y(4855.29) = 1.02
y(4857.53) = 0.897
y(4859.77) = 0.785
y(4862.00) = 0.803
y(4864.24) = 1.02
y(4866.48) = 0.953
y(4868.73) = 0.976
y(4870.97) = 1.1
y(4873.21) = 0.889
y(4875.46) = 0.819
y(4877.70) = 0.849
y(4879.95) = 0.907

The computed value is 4810.78 angstroms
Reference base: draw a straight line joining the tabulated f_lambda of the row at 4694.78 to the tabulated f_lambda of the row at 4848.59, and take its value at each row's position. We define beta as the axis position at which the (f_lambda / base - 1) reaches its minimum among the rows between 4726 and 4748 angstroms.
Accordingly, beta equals 4742.59 angstroms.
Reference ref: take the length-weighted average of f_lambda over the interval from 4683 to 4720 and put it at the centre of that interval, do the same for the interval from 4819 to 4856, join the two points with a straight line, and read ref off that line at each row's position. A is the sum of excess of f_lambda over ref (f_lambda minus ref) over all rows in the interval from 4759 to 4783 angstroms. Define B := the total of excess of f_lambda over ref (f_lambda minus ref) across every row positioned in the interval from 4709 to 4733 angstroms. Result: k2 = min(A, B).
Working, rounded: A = -10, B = -8.9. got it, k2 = -9.5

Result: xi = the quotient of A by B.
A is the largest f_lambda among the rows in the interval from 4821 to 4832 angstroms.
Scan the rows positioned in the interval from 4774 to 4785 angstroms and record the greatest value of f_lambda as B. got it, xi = 0.8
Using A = 0.963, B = 1.19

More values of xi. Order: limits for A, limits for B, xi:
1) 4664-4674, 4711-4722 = 1.1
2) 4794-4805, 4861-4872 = 0.9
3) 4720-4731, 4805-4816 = 1.6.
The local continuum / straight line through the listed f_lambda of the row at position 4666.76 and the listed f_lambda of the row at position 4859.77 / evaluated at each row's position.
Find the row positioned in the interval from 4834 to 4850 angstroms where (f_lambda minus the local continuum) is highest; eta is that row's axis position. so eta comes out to 4844.12 angstroms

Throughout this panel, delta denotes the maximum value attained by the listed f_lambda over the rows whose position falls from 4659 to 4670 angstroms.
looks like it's 2.17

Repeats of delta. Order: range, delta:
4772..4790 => 1.19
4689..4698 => 3.59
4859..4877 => 1.1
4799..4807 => 1.02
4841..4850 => 1.09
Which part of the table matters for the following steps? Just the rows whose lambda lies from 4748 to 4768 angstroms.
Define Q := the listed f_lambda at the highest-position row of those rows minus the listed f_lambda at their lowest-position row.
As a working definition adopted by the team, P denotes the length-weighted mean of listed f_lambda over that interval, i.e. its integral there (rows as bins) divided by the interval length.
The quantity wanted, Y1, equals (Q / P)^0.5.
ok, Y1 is 0.10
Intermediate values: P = 1.01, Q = 0.01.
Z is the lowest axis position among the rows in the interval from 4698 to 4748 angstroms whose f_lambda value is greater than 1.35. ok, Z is 4699.11 angstroms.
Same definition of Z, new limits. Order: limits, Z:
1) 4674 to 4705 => 4675.36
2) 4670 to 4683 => 4671.06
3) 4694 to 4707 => 4694.78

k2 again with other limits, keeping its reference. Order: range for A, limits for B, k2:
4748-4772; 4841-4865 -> -11.2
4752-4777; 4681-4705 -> -10.6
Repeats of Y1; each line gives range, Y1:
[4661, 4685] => 0.77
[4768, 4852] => 0.36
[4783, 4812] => 0.50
